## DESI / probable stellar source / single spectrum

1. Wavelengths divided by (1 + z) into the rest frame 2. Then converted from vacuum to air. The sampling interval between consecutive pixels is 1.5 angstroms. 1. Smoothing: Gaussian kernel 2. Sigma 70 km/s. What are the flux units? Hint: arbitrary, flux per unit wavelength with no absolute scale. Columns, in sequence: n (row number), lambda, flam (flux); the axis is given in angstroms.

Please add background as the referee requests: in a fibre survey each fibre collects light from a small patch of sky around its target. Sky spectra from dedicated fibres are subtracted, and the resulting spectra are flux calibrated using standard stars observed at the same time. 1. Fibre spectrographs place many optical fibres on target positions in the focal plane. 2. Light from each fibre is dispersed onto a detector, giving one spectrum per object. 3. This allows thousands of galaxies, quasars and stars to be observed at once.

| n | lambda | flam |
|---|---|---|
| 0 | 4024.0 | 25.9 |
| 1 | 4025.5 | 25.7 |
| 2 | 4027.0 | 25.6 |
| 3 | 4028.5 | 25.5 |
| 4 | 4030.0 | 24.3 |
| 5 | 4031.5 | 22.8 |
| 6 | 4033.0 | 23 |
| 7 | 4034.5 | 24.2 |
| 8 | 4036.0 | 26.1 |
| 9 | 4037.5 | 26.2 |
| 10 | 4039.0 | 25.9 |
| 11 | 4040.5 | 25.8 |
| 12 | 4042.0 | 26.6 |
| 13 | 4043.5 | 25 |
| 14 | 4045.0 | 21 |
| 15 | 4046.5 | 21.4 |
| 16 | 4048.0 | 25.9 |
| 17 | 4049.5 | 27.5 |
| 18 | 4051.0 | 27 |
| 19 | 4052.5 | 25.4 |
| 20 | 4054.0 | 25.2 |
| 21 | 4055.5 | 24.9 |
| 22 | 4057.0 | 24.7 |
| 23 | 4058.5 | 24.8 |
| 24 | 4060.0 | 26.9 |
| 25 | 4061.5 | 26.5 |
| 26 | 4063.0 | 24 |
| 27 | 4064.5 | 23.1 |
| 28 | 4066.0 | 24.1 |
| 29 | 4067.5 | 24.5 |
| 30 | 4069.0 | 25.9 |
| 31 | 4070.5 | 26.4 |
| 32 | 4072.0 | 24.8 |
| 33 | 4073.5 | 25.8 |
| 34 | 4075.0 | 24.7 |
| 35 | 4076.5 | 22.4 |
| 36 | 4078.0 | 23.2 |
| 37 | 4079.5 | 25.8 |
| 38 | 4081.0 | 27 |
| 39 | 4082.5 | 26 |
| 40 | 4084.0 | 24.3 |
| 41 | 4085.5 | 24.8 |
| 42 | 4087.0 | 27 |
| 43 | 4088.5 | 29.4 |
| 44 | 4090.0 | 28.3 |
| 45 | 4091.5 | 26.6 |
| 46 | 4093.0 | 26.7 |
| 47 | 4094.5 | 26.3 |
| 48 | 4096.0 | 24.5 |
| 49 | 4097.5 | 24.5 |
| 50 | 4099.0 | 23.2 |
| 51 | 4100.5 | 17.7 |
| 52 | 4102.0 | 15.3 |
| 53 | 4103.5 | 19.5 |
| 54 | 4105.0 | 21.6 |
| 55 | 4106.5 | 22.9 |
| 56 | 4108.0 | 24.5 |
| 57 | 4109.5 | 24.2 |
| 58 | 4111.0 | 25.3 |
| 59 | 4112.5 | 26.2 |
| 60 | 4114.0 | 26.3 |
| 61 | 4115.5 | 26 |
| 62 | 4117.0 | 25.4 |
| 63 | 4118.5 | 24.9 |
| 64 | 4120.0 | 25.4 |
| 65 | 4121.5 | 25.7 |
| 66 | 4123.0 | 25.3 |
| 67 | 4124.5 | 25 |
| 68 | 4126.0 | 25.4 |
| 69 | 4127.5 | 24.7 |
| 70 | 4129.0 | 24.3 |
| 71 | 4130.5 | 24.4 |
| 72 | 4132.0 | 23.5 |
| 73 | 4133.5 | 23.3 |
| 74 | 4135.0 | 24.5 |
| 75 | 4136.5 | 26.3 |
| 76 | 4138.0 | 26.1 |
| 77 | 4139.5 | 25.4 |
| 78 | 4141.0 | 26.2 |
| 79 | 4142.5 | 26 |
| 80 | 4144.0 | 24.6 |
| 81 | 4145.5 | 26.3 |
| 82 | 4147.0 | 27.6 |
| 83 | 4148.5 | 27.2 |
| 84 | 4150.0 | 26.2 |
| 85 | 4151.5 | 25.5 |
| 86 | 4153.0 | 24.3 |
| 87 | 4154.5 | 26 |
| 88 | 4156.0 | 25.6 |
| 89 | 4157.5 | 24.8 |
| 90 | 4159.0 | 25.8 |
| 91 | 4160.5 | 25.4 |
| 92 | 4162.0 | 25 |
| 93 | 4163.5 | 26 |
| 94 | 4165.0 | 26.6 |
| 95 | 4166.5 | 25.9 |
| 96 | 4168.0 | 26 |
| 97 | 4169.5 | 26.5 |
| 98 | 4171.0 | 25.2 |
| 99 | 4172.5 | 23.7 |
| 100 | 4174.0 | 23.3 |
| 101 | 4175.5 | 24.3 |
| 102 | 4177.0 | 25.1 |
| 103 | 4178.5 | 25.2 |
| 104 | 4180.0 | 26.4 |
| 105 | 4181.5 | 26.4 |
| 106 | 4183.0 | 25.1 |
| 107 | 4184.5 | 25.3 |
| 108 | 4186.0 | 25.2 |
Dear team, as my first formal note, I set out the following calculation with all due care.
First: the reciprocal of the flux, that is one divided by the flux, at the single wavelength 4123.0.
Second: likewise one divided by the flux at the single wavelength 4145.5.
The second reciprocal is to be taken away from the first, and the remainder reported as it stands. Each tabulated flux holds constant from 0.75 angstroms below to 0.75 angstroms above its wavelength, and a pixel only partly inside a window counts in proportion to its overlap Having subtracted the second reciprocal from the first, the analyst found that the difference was 0.0015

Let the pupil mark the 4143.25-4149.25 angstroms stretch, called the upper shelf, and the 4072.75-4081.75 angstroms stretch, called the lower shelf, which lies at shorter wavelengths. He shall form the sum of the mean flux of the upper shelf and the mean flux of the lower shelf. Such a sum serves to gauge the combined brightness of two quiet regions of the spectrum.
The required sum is 51.2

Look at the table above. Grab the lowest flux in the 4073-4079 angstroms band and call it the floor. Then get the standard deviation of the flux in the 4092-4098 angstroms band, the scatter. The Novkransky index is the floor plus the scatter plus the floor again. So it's 46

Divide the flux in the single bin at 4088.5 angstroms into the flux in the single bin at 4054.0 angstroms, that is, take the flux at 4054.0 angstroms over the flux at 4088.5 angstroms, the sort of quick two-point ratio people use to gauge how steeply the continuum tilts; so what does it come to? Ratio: 0.86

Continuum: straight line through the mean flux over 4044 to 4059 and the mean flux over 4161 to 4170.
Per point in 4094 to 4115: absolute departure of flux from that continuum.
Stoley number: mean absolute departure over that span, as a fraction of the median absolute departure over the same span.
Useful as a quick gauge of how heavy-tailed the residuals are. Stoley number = 2.41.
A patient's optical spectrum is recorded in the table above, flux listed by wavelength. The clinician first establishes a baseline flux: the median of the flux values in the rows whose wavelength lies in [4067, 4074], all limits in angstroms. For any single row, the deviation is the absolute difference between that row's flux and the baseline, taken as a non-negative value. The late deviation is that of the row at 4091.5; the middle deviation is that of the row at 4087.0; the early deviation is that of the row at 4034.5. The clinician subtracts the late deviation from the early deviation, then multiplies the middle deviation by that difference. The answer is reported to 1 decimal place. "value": 1.0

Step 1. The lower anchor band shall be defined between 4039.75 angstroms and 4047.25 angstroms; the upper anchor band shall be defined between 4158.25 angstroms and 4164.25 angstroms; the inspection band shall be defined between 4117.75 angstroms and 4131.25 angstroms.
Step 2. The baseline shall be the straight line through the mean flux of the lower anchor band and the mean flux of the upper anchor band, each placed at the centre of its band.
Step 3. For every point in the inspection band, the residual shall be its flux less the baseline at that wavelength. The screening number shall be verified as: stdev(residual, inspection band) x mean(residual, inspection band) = -0.02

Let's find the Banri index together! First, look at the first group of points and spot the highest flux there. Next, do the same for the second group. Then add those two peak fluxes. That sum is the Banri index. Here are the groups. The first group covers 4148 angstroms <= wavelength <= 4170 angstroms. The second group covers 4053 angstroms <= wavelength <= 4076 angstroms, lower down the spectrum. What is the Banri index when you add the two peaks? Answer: 54.1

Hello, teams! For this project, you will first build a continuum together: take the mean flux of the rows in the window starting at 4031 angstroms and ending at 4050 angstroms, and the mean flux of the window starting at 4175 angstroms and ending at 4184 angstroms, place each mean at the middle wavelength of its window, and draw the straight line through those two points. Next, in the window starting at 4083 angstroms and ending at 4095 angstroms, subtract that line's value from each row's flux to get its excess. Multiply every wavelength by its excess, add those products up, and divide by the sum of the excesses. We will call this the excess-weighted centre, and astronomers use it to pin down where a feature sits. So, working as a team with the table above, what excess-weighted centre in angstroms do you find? 4090.4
